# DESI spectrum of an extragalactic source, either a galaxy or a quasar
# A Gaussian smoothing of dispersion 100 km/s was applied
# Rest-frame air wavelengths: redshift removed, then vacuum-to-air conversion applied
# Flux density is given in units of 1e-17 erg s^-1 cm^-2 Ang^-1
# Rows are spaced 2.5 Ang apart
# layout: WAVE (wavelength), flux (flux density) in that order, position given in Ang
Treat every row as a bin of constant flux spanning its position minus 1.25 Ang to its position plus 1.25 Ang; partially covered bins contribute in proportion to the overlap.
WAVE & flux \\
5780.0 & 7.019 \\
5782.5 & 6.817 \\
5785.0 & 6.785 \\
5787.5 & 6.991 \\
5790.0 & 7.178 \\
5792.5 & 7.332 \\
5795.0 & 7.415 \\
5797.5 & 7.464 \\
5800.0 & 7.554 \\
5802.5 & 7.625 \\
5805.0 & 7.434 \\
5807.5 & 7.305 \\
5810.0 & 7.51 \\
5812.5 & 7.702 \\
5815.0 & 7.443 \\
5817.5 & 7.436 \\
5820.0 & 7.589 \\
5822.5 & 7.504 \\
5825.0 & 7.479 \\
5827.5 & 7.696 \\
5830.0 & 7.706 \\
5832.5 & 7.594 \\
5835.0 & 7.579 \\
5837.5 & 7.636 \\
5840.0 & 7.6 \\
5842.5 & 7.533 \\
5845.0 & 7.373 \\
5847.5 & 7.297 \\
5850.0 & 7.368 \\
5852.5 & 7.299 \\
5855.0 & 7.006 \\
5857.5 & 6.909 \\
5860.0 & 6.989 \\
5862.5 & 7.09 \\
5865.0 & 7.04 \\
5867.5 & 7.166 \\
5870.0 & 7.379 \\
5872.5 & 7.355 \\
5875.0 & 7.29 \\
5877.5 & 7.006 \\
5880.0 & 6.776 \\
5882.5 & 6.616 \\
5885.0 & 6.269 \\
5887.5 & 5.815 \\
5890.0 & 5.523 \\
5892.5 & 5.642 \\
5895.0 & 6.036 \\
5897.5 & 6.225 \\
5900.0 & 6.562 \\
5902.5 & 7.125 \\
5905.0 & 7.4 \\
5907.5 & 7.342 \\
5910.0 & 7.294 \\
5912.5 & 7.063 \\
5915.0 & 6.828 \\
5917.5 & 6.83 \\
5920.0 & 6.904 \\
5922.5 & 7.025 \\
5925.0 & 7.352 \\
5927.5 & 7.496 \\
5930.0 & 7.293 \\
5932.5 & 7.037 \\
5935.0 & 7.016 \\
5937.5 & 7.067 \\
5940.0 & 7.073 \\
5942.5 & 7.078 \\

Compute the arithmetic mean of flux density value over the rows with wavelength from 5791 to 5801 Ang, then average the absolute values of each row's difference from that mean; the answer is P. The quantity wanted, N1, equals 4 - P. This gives 3.93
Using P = 0.07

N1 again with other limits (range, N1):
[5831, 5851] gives 3.89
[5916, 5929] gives 3.76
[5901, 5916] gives 3.83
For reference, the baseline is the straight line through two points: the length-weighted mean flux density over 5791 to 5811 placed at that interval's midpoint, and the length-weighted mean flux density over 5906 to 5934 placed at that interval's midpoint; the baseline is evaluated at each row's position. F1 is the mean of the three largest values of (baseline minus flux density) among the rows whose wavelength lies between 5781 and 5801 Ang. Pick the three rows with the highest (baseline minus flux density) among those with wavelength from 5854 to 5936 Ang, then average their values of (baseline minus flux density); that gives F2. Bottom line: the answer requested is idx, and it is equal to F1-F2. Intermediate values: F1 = 0.6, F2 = 1.6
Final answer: -0.9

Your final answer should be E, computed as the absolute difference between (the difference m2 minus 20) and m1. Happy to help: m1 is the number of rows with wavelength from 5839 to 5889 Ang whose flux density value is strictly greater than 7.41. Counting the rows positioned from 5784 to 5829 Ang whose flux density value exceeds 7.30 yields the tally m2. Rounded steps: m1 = 2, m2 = 15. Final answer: 7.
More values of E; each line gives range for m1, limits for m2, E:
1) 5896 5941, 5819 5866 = 9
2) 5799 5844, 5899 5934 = 33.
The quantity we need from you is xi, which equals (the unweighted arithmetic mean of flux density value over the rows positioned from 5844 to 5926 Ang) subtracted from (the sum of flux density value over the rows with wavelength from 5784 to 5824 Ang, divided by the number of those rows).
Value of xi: 0.5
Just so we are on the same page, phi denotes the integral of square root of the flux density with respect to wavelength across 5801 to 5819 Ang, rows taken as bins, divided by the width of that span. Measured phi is 2.74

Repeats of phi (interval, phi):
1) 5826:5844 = 2.76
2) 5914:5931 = 2.67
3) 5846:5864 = 2.67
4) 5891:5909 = 2.57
